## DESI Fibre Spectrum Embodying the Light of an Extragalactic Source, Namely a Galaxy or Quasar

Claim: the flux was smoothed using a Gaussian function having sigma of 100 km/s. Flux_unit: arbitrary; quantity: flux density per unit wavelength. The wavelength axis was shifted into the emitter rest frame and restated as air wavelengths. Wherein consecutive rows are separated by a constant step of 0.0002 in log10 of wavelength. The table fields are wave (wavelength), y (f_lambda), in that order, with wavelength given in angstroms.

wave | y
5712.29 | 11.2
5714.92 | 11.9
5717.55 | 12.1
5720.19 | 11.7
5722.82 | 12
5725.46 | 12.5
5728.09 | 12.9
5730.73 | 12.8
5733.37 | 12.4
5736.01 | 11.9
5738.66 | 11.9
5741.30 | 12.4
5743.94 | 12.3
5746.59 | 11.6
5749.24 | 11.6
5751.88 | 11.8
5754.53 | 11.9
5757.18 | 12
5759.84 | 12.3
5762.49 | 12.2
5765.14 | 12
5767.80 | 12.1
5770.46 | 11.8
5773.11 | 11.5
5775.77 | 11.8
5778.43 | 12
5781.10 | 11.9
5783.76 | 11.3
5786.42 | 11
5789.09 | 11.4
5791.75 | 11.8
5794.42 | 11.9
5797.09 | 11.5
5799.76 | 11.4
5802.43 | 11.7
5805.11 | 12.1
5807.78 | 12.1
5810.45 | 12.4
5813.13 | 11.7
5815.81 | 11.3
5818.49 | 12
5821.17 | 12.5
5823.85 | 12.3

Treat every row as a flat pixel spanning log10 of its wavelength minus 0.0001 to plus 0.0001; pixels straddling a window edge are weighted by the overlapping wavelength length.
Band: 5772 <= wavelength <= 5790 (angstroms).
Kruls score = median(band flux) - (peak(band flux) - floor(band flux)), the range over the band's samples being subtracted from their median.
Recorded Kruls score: 10.5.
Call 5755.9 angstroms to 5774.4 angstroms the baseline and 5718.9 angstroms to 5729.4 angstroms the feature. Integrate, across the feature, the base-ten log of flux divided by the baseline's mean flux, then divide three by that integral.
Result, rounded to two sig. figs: 28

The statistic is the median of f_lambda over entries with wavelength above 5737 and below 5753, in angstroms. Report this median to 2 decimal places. 11.85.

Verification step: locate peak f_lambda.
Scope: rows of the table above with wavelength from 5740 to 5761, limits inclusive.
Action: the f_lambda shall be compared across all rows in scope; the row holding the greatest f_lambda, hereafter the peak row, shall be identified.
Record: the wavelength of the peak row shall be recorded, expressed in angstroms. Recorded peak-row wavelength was 5741.30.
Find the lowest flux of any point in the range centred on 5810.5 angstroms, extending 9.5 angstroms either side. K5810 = 11.3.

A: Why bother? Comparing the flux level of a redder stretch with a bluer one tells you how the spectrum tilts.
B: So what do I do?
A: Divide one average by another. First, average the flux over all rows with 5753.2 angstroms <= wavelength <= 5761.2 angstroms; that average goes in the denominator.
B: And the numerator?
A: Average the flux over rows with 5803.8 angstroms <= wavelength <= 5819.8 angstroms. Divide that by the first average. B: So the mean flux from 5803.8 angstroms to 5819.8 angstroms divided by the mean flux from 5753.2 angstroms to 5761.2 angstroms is 0.99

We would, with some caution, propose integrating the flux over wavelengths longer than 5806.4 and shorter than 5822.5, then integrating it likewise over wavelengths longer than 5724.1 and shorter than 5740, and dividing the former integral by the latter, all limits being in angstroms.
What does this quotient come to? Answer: 0.98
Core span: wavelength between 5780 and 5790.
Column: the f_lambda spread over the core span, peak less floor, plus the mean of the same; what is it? 12.3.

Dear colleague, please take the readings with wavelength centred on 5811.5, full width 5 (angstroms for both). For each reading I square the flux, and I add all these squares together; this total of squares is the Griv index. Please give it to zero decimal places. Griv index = 291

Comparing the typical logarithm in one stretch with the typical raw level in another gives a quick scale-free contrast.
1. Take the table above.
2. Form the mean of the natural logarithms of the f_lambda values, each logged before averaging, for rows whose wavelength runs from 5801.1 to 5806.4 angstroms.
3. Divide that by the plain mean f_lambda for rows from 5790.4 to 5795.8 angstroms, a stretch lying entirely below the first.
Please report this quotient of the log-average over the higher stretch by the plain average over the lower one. 0.209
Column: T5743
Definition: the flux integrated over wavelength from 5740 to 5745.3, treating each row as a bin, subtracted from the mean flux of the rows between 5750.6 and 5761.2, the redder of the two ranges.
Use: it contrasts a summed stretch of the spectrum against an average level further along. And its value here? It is -53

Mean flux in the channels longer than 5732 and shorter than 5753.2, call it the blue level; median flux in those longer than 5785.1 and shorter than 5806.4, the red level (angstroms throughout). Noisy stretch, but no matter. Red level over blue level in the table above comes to 0.97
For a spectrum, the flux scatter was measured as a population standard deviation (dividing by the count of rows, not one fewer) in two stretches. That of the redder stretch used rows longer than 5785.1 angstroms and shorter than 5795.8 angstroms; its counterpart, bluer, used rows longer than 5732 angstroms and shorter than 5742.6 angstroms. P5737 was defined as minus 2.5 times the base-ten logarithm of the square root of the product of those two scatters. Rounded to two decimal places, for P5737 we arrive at 1.31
